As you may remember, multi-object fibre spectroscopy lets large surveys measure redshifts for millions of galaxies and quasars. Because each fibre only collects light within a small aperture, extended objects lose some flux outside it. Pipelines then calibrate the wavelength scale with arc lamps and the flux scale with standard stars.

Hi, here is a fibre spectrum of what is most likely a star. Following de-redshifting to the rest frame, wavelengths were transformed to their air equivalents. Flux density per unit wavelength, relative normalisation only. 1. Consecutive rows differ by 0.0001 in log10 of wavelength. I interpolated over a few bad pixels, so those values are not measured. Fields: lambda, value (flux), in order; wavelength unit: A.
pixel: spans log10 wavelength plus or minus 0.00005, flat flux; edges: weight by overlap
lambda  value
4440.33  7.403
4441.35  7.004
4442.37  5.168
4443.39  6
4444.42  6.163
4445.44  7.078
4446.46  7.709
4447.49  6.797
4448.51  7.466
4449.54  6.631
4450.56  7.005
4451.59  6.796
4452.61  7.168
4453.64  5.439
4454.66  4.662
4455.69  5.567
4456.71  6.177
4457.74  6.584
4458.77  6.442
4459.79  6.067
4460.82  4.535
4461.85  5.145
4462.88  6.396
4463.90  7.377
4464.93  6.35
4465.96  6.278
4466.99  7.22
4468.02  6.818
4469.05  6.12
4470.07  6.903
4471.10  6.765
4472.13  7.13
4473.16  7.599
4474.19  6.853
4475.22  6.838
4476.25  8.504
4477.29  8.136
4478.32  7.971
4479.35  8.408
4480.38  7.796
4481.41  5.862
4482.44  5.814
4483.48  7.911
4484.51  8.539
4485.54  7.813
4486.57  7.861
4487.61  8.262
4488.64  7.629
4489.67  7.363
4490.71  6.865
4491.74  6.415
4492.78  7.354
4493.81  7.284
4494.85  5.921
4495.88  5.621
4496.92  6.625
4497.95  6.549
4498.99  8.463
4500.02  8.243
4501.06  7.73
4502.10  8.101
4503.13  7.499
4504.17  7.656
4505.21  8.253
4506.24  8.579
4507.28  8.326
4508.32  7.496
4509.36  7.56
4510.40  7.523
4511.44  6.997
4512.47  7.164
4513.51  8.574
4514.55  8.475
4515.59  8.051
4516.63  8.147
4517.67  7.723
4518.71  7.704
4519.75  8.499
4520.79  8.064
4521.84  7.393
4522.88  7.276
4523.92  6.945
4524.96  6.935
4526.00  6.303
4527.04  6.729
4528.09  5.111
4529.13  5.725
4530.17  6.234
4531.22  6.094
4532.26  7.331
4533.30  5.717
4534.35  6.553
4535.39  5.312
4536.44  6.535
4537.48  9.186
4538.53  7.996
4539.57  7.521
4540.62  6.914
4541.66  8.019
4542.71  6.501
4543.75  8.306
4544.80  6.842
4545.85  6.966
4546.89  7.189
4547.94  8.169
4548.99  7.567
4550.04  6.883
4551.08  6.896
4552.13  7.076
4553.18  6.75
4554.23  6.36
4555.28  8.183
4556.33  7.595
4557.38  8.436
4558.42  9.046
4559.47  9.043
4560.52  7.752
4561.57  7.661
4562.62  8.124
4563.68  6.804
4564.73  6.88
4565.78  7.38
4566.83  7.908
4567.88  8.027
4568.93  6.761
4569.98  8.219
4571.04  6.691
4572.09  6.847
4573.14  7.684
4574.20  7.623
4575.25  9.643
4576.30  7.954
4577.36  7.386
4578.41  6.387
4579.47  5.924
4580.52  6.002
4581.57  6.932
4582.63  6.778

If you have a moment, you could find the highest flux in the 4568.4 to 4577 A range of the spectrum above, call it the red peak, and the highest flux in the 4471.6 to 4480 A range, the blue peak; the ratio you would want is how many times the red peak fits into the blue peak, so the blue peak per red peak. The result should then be 0.882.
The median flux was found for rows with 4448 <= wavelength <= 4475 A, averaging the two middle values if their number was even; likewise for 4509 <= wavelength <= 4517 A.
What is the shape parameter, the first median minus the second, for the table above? -1.2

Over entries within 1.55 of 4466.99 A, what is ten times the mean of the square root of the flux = 26.0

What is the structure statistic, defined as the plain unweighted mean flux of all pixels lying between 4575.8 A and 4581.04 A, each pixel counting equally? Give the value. 6.7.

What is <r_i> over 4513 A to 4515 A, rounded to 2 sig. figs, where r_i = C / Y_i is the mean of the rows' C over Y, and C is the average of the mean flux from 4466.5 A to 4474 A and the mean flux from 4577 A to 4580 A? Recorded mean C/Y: 0.79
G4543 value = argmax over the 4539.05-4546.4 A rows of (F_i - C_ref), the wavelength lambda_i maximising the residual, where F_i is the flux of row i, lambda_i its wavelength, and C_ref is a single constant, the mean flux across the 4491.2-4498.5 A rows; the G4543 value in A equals 4543.75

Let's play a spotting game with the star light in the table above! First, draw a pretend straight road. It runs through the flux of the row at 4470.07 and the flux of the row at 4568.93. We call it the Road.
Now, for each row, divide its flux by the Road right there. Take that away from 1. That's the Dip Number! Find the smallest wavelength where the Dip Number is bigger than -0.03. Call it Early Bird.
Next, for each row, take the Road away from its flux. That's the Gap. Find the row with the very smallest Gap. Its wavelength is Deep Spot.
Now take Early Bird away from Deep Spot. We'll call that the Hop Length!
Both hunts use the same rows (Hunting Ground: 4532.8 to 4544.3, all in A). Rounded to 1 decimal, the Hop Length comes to 2.1 A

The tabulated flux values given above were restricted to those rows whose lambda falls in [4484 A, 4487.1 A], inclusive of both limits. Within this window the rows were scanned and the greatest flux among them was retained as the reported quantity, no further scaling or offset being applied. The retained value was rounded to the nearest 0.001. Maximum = 8.539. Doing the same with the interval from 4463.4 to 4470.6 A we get 7.377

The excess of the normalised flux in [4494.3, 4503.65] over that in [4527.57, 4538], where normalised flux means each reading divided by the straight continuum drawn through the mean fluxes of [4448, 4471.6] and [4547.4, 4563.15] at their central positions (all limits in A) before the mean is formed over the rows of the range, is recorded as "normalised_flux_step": 0.178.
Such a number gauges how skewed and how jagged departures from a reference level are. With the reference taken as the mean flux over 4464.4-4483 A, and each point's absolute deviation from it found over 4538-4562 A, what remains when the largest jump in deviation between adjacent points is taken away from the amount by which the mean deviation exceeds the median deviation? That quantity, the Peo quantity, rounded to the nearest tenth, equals -1.2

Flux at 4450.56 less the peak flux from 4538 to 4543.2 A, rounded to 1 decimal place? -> -1.0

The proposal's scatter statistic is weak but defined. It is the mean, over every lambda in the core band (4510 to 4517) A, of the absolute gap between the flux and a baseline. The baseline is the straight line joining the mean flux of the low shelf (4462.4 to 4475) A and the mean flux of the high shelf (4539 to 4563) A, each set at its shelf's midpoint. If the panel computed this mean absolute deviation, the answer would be 0.70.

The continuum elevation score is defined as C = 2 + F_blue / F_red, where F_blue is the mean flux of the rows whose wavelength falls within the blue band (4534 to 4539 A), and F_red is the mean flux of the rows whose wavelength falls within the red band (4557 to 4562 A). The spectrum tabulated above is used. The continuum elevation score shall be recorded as 2.85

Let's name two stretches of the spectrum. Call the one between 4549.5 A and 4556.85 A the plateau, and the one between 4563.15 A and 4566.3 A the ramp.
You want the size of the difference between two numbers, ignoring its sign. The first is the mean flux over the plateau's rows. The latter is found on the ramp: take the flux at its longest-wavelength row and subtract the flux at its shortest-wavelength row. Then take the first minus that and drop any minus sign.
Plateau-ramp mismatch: 6.5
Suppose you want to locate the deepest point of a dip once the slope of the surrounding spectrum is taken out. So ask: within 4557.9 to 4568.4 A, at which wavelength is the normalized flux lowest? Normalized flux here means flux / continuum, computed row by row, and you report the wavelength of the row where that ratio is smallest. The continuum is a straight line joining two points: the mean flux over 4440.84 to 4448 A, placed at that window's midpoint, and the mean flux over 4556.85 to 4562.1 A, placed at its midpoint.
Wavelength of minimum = 4563.68 A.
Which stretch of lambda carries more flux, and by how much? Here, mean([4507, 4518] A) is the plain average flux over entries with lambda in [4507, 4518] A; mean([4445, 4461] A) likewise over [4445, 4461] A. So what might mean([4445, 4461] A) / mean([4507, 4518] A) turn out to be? 0.82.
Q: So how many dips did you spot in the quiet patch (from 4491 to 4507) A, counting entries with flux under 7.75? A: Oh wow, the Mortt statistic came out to 10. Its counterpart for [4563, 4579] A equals 10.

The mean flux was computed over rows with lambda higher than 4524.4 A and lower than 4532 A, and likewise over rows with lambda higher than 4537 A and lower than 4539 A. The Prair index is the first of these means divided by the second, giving 0.72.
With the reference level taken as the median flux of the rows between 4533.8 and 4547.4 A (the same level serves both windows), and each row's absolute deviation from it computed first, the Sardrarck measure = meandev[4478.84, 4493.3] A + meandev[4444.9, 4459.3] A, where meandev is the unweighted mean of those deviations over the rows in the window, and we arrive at 1.53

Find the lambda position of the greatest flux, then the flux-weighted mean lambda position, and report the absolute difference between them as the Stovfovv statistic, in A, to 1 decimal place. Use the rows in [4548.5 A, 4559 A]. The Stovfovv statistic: 4.5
